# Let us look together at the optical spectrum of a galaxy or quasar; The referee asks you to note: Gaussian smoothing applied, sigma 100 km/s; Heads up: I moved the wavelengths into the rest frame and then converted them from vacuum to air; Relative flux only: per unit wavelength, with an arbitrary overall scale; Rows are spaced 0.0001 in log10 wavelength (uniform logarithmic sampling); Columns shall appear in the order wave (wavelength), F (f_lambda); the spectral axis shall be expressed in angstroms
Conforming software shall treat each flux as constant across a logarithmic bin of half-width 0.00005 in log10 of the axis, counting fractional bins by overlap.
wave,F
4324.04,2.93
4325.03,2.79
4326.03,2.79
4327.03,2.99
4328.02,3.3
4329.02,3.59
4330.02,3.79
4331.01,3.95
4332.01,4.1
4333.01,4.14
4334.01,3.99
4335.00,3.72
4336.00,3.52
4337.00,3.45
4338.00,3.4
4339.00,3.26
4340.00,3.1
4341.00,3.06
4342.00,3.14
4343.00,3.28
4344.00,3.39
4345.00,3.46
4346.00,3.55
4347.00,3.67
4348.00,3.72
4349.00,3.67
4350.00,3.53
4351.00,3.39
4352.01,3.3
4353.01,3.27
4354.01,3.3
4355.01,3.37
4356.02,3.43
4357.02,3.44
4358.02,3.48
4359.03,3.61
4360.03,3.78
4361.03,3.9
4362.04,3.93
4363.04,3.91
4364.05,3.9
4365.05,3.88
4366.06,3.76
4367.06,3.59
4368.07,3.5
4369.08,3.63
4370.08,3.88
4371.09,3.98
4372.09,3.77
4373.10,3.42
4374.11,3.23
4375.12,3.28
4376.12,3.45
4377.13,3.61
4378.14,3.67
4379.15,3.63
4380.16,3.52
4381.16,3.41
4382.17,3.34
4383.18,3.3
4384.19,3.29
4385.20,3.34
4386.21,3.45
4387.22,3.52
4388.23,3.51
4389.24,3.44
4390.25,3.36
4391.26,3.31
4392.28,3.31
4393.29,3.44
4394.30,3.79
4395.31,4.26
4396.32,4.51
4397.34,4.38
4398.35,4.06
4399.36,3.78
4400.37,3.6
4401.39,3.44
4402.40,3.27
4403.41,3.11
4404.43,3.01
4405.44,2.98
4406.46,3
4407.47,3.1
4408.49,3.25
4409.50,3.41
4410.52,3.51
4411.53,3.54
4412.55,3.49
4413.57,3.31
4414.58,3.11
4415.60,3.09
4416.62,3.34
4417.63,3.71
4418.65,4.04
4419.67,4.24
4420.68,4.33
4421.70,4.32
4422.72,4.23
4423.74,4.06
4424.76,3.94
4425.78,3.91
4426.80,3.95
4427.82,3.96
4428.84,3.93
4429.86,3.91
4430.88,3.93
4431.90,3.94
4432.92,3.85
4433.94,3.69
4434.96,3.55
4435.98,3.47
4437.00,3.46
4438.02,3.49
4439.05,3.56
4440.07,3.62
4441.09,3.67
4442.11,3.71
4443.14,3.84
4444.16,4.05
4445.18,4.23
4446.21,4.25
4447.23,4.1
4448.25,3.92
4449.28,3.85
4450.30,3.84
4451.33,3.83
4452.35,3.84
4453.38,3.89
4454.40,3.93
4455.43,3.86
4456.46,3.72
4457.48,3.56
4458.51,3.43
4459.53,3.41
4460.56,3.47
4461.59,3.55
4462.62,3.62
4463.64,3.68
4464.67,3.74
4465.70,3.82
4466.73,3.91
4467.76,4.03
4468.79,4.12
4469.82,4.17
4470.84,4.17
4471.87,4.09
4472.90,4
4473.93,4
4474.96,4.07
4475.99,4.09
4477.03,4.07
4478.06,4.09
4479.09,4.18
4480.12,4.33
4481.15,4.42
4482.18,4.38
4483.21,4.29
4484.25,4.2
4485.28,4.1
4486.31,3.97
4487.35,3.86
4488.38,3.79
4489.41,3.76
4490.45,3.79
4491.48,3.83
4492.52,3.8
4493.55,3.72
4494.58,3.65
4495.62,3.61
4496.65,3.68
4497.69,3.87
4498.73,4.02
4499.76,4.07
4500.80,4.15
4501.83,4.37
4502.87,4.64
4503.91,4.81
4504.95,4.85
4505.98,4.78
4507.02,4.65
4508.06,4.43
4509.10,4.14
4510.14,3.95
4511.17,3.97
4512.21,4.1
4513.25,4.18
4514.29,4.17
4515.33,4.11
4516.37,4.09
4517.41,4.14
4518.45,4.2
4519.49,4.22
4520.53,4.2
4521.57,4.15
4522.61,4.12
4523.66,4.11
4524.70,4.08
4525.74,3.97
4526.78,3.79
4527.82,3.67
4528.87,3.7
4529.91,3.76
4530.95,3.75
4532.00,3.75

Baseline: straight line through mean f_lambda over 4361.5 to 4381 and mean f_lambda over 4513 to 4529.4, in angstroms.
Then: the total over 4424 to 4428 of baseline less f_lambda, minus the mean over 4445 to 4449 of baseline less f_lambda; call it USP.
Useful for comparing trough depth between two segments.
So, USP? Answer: -0.3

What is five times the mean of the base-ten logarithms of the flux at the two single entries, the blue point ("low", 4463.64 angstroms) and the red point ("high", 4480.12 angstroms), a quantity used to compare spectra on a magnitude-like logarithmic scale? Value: 3.01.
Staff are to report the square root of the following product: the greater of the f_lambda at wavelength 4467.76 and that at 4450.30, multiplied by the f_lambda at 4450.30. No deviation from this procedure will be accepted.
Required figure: 3.93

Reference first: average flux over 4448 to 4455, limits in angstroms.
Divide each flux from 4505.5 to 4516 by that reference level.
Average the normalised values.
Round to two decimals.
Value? 1.10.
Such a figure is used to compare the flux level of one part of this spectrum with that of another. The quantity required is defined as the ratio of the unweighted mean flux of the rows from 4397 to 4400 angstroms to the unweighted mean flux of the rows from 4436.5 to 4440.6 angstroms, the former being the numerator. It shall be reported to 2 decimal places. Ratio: 1.15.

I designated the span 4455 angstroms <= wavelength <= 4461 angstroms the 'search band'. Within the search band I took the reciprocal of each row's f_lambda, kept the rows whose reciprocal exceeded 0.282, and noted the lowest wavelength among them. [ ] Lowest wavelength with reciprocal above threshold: 4458.51 angstroms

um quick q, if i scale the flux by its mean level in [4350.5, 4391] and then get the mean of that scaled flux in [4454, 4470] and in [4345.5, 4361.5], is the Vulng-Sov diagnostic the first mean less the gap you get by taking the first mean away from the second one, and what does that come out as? 1.12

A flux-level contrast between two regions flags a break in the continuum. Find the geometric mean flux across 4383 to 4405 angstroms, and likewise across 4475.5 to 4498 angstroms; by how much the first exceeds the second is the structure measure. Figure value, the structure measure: -0.4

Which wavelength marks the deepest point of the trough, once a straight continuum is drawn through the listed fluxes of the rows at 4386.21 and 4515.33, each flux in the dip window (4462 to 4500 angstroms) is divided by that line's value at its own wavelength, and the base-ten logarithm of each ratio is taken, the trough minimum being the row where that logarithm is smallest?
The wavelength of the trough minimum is 4495.62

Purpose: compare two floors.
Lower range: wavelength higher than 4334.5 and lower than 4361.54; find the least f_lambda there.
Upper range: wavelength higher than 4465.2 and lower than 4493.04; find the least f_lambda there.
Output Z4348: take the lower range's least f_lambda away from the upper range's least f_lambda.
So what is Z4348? 0.70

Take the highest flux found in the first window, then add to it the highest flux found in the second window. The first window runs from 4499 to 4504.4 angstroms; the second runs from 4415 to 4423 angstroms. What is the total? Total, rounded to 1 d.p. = 9.1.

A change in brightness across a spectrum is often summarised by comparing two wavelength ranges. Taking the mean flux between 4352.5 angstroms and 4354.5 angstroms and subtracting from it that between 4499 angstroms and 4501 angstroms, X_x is -0.8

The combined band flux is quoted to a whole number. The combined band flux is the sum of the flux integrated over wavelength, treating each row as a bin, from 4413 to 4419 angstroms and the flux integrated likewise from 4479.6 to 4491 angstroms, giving 67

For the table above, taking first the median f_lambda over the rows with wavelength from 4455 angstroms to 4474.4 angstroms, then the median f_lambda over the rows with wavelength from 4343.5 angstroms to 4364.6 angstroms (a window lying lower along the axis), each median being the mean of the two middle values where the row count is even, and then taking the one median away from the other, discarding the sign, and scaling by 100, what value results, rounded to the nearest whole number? 29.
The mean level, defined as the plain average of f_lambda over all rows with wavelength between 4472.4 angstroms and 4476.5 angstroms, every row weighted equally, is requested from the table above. 4.0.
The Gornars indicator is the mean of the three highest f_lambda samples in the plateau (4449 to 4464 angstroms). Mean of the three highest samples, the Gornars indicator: 3.9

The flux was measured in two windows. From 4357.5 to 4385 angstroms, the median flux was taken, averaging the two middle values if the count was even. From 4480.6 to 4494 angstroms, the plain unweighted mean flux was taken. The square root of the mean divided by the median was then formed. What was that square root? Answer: 1.05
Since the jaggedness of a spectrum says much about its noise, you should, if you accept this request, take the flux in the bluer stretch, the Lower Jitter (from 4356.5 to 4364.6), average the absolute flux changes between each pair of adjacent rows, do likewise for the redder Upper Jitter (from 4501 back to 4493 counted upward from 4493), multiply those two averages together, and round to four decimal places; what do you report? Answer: 0.0069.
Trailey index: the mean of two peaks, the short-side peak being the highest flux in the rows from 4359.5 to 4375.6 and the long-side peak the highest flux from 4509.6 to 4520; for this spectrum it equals 4.10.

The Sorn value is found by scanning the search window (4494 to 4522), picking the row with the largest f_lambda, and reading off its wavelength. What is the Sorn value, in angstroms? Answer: 4504.95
